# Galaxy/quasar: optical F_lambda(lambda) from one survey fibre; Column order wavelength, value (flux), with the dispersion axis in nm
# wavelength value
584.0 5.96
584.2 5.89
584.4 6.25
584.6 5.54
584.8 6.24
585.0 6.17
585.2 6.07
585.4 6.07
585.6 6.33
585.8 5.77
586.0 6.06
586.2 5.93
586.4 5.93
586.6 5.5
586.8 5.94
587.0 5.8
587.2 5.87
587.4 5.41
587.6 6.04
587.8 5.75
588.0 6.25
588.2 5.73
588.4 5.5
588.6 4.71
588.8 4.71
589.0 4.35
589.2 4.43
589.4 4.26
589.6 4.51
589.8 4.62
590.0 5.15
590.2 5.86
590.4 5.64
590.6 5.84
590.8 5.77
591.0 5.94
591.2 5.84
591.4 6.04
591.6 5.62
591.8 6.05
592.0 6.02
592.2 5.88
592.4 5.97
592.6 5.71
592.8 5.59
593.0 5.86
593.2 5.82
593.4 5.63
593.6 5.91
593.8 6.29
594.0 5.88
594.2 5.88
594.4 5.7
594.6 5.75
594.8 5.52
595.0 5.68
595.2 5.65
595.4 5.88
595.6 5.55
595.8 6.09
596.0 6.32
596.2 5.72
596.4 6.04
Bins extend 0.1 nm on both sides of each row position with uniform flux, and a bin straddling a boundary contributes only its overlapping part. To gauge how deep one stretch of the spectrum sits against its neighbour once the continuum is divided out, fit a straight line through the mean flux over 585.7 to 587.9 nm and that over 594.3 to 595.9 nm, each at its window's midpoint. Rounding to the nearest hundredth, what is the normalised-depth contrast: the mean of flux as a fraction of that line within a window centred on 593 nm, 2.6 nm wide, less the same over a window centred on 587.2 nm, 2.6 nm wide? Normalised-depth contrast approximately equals 0.02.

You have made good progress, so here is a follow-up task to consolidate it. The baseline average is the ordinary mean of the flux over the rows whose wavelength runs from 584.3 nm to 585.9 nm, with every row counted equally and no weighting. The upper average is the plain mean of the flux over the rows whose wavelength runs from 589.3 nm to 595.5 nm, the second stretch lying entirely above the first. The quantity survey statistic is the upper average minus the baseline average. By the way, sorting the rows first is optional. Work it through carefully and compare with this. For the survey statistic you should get -0.39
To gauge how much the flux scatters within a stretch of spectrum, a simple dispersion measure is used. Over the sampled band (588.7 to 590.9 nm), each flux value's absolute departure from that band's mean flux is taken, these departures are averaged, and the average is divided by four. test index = 0.145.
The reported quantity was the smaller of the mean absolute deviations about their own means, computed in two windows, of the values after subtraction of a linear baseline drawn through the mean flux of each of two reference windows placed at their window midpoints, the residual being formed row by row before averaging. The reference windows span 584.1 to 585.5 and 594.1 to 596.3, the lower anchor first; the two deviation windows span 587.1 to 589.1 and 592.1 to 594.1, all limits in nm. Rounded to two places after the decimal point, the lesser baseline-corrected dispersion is 0.14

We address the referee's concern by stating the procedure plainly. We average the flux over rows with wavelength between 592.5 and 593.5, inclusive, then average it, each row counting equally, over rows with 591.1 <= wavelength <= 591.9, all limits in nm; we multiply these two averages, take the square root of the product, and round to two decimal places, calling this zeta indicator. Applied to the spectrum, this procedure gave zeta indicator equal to 5.80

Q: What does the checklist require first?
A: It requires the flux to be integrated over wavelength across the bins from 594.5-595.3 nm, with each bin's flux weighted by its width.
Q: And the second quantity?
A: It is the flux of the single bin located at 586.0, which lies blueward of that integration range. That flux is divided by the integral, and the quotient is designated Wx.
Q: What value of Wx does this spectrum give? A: 1.34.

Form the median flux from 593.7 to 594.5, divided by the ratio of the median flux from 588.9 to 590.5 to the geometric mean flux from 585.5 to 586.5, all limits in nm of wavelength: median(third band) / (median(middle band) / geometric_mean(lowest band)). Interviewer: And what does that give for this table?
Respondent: 7.7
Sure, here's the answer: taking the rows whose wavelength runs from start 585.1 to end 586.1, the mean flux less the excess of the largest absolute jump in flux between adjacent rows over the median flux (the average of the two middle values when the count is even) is 11.6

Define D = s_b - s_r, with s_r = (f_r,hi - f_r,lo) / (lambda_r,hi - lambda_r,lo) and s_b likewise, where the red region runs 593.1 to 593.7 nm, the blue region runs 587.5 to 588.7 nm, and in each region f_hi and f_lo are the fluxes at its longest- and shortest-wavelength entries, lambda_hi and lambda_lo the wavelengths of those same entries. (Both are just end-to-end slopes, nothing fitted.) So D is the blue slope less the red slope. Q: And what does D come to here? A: -1.6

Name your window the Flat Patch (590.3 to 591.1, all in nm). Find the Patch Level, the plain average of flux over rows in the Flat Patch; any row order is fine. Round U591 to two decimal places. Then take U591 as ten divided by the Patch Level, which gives 1.72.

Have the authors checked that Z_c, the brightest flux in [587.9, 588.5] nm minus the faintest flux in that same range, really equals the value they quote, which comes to 0.75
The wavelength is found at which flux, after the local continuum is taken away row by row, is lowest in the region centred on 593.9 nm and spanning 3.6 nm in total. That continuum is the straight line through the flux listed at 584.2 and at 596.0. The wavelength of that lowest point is 594.8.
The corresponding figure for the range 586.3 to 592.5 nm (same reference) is 589.4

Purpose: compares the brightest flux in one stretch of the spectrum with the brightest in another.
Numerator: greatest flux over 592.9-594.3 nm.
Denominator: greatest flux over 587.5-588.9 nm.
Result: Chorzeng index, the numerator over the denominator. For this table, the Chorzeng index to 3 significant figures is 1.01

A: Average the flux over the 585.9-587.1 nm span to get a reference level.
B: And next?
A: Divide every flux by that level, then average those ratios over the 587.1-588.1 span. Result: 1.00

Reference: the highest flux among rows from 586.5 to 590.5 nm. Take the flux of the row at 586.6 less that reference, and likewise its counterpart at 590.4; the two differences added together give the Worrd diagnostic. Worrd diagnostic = -1.36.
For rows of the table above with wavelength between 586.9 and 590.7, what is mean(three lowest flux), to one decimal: 4.3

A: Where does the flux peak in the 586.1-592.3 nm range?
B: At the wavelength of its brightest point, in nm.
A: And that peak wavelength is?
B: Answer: 588.0 nm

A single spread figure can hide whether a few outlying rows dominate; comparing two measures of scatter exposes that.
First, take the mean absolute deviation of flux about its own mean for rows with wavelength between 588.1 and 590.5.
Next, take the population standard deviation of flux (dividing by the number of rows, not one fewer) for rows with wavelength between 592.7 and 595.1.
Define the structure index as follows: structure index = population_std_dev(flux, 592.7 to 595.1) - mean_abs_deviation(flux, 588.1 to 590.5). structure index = -0.3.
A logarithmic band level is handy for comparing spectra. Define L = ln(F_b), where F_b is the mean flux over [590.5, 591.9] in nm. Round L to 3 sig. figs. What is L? 1.77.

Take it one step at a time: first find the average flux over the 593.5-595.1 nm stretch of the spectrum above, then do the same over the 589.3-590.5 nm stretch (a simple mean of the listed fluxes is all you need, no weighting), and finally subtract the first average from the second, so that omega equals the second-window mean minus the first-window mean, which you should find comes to -0.82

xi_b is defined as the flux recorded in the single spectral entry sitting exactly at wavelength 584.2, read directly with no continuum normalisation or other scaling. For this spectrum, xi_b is 5.89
